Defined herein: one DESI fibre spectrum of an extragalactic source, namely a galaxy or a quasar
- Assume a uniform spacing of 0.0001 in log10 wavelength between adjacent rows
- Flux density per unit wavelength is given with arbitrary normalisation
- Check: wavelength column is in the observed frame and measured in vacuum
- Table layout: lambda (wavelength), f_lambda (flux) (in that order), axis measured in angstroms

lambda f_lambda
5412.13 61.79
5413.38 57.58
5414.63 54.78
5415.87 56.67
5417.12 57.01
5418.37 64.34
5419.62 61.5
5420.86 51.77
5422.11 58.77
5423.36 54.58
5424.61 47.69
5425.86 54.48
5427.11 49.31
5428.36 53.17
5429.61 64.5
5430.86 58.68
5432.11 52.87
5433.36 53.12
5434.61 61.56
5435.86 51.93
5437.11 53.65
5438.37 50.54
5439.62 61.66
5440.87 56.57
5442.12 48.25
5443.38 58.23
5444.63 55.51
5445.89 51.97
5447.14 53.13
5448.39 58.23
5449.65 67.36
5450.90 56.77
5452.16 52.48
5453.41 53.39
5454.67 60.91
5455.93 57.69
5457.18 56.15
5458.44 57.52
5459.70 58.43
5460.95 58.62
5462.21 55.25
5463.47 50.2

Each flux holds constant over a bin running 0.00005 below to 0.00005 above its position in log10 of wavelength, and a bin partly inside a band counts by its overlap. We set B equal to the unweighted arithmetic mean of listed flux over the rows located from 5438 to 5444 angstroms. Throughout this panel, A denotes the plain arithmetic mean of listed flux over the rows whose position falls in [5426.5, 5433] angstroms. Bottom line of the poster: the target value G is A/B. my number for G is 1.01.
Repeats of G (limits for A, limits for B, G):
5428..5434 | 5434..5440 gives 1.01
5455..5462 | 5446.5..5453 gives 1.00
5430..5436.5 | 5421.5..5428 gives 1.05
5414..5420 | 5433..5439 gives 1.09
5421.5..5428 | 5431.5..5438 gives 0.97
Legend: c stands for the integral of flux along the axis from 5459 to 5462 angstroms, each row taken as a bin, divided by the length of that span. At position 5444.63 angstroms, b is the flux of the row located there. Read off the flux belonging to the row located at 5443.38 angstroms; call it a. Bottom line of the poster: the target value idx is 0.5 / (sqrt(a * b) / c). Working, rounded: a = 58.23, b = 55.51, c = 58.1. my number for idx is 0.511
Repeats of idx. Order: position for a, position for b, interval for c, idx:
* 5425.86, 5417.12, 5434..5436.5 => 0.509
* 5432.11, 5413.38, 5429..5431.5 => 0.558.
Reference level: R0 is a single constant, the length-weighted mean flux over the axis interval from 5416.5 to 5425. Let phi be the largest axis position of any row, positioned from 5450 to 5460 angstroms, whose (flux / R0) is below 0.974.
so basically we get 5453.41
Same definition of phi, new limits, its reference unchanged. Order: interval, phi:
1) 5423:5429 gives 5428.36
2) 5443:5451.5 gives 5447.14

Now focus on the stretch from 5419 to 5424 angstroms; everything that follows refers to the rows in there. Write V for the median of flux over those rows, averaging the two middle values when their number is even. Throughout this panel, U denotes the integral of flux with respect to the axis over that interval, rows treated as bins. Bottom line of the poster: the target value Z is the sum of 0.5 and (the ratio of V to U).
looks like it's 0.70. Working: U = 283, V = 56.7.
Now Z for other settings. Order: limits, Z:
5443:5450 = 0.64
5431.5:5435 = 0.77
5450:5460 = 0.60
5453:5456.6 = 0.78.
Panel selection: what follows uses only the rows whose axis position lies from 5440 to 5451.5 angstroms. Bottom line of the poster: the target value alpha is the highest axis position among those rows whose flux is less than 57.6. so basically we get 5450.90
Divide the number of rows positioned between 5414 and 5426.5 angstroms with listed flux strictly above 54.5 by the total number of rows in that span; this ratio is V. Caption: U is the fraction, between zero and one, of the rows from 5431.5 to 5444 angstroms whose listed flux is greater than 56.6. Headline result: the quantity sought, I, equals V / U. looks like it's 2.33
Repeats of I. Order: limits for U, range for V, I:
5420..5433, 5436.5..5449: 1.67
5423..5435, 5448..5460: 2.67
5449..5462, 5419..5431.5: 0.71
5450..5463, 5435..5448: 0.67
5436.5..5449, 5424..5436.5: 1.00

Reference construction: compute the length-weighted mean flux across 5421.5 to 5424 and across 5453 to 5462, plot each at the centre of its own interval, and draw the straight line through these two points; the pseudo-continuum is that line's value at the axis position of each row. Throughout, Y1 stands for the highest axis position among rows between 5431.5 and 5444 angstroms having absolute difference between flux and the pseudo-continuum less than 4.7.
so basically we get 5443.38 angstroms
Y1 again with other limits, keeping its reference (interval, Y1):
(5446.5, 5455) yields 5454.67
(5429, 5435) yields 5434.61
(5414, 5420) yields 5417.12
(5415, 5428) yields 5425.86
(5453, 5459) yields 5458.44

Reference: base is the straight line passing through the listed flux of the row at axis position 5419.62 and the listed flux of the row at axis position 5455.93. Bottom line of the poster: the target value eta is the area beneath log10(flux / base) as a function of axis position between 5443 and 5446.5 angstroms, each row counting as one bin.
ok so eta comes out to -0.10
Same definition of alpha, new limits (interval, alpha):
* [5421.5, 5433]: 5432.11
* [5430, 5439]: 5438.37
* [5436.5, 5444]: 5442.12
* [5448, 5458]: 5457.18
